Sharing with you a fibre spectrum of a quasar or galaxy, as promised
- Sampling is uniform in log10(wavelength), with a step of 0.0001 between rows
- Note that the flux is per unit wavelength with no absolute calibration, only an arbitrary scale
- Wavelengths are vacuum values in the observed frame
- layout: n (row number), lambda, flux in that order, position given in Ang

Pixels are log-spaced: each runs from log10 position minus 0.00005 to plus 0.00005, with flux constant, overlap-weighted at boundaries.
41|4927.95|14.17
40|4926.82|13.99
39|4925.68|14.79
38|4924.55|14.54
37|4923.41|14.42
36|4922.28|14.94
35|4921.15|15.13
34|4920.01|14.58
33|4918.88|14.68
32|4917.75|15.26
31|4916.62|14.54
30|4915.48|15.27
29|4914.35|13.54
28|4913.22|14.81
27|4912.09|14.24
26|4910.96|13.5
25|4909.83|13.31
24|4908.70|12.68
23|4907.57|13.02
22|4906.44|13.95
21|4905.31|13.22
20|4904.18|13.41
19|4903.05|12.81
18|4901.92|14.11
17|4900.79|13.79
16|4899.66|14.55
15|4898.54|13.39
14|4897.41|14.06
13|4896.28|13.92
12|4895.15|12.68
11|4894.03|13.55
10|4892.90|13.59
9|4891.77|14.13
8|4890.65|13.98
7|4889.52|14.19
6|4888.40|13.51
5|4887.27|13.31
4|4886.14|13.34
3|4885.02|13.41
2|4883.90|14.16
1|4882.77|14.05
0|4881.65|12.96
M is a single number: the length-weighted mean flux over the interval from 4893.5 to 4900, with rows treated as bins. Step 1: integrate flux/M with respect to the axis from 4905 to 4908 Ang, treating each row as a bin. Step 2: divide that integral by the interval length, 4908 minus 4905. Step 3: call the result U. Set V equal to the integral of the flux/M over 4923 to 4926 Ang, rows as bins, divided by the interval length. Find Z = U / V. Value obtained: 0.92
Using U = 0.98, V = 1.065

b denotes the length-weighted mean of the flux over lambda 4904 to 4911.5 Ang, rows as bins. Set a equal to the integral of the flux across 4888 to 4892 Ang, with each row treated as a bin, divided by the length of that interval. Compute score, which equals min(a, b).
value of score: 13.3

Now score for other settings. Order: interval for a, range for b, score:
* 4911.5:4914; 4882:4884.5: 14.0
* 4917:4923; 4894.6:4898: 13.5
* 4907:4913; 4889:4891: 13.4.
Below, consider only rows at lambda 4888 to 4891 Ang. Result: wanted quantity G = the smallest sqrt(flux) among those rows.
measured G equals 3.68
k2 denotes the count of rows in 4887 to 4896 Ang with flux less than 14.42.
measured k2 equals 8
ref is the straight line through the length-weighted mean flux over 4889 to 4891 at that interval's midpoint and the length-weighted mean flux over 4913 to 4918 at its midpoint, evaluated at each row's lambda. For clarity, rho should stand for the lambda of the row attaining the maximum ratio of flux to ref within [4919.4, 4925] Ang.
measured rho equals 4921.15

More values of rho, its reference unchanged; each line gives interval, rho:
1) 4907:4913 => 4912.09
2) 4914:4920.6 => 4915.48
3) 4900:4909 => 4901.92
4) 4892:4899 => 4897.41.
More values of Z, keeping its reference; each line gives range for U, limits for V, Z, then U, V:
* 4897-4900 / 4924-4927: 0.97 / 1.02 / 1.059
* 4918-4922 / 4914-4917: 1.03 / 1.09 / 1.059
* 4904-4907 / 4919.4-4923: 0.91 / 0.99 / 1.087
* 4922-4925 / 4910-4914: 1.04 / 1.07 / 1.029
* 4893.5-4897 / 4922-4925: 0.92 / 0.98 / 1.067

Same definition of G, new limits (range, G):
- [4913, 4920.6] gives 3.68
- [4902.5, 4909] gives 3.56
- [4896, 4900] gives 3.66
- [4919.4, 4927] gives 3.74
